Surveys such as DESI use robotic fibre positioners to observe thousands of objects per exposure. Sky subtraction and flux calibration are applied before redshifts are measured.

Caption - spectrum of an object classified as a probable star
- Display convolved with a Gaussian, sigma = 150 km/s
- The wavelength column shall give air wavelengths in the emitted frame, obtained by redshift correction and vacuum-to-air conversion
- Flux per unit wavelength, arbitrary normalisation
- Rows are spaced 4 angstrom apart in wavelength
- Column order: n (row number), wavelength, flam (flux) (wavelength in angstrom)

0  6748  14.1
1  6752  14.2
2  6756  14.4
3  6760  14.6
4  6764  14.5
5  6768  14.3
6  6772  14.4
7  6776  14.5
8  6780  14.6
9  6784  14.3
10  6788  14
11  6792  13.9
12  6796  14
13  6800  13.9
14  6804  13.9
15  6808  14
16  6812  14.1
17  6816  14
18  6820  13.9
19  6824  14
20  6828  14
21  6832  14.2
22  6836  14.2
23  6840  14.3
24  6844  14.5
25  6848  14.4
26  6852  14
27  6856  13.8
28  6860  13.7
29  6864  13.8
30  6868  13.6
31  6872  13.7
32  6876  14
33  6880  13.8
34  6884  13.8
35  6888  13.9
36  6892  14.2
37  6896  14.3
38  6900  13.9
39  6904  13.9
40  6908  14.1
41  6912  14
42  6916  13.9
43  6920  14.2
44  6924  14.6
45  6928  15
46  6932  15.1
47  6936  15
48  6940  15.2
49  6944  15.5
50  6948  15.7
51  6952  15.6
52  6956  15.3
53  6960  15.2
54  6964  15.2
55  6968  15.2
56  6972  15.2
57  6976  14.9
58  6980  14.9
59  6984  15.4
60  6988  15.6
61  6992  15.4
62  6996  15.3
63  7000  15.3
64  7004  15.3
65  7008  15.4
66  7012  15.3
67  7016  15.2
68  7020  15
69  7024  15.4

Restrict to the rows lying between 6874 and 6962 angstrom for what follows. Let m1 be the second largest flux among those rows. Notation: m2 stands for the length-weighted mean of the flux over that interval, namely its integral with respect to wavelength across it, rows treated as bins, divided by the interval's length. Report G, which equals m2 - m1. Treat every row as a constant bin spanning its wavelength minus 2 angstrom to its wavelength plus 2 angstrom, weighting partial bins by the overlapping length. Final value -1.05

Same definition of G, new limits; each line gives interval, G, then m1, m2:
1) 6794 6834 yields -0.10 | 14.1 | 14.0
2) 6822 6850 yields -0.17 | 14.4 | 14.2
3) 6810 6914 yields -0.40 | 14.4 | 14.0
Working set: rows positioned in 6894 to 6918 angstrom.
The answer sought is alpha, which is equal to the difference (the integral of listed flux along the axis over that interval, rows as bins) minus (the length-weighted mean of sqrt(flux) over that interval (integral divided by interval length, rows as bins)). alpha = 333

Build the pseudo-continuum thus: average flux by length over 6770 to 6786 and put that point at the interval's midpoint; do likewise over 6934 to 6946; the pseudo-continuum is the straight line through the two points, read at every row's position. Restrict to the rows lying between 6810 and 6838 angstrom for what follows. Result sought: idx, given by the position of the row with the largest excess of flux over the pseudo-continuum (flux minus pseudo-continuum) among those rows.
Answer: 6832 angstrom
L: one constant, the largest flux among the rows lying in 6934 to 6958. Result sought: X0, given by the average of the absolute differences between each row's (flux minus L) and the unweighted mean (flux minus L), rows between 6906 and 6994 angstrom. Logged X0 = 0.41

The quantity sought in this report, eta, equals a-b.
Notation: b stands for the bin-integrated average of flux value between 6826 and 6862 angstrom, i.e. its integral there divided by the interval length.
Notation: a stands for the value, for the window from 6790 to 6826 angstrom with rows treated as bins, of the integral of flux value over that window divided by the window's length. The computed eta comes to -0.2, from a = 14.0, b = 14.12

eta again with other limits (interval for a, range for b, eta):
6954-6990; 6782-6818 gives 1.2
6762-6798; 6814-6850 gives 0.1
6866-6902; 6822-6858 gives -0.2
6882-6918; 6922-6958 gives -1.2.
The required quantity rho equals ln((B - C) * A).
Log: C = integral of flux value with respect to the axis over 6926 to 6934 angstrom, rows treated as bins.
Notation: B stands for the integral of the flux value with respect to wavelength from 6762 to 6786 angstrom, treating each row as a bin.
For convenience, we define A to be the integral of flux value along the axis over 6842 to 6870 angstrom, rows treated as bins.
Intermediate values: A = 391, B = 346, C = 120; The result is 11.4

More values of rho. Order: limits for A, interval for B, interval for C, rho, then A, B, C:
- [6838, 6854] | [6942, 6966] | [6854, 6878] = 9.1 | 229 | 370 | 330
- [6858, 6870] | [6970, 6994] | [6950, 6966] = 9.9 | 164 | 366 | 245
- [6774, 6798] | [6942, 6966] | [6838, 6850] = 11.1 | 341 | 370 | 173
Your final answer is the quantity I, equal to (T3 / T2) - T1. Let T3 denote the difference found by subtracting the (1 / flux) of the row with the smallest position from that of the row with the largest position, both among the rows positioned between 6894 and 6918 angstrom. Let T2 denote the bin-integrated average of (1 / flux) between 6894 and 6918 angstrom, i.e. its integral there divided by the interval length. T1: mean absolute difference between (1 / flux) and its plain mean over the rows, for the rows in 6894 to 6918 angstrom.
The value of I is 0.028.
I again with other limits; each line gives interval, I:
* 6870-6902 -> -0.015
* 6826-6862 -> 0.021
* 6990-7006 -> 0.006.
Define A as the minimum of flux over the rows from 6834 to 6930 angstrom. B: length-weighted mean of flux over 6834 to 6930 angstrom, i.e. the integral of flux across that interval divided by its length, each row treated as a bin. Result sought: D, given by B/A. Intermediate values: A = 13.6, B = 14.1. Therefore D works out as 1.034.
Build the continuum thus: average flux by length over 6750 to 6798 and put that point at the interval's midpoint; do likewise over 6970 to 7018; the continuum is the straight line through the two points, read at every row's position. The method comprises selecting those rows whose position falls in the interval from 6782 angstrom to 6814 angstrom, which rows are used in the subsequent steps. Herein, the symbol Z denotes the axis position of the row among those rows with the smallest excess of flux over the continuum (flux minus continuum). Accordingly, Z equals 6804 angstrom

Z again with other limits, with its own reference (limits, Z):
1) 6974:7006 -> 6980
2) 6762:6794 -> 6792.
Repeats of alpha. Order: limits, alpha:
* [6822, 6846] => 337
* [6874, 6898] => 332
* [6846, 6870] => 329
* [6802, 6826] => 332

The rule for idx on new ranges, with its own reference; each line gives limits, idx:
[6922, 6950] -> 6948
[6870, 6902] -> 6896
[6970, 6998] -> 6988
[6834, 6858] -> 6844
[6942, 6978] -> 6948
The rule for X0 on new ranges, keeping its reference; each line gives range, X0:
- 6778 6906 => 0.18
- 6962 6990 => 0.17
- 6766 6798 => 0.21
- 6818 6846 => 0.16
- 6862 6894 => 0.14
